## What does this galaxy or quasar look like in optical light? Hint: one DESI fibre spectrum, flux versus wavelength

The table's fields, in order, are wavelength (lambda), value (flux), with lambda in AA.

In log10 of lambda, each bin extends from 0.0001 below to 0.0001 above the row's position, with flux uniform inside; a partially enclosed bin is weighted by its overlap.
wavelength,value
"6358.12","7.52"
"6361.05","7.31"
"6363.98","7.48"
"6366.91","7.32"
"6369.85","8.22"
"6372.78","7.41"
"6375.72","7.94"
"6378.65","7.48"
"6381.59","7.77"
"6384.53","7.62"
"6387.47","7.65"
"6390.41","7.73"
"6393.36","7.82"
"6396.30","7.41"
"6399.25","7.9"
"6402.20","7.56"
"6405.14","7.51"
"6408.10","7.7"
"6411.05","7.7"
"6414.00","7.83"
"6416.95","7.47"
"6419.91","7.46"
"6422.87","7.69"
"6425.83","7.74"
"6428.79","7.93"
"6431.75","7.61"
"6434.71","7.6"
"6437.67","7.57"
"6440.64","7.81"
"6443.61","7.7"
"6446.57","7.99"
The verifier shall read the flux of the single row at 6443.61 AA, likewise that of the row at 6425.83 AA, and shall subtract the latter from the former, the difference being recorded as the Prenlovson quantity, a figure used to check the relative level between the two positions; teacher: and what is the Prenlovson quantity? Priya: 0.0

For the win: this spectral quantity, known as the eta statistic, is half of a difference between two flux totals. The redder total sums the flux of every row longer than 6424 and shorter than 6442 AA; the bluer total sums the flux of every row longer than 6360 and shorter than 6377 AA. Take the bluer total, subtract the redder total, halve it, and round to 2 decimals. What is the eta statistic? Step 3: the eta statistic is -0.29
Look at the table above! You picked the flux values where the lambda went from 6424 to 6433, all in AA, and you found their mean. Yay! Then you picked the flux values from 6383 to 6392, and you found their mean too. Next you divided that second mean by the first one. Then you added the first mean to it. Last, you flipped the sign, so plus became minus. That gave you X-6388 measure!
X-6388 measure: -8.75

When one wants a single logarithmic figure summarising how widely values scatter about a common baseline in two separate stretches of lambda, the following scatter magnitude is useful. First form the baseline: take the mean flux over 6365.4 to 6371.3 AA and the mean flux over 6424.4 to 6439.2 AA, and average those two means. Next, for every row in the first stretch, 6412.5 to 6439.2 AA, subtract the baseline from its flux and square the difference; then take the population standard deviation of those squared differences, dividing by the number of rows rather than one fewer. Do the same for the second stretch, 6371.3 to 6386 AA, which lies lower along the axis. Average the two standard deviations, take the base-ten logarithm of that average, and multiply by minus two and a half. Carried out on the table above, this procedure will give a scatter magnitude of 3.8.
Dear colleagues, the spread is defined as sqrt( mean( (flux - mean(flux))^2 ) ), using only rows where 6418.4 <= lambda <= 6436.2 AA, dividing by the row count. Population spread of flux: 0.1446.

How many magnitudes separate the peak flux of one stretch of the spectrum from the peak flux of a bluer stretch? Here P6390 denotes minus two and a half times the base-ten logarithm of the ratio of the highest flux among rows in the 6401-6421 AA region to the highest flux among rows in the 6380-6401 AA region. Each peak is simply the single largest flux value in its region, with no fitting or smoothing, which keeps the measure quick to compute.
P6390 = 0.010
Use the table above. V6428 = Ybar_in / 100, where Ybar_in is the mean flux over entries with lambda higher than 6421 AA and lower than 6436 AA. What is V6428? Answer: 0.0771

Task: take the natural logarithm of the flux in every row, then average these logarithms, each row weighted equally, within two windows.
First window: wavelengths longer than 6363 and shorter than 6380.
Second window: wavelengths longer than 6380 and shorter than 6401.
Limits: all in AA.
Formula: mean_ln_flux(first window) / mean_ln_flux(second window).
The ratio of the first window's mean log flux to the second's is 1.00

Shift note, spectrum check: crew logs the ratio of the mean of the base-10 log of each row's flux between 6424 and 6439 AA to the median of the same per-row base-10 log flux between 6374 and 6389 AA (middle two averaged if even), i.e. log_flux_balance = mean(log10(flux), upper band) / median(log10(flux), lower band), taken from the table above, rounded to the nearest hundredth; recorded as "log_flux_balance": 1.00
